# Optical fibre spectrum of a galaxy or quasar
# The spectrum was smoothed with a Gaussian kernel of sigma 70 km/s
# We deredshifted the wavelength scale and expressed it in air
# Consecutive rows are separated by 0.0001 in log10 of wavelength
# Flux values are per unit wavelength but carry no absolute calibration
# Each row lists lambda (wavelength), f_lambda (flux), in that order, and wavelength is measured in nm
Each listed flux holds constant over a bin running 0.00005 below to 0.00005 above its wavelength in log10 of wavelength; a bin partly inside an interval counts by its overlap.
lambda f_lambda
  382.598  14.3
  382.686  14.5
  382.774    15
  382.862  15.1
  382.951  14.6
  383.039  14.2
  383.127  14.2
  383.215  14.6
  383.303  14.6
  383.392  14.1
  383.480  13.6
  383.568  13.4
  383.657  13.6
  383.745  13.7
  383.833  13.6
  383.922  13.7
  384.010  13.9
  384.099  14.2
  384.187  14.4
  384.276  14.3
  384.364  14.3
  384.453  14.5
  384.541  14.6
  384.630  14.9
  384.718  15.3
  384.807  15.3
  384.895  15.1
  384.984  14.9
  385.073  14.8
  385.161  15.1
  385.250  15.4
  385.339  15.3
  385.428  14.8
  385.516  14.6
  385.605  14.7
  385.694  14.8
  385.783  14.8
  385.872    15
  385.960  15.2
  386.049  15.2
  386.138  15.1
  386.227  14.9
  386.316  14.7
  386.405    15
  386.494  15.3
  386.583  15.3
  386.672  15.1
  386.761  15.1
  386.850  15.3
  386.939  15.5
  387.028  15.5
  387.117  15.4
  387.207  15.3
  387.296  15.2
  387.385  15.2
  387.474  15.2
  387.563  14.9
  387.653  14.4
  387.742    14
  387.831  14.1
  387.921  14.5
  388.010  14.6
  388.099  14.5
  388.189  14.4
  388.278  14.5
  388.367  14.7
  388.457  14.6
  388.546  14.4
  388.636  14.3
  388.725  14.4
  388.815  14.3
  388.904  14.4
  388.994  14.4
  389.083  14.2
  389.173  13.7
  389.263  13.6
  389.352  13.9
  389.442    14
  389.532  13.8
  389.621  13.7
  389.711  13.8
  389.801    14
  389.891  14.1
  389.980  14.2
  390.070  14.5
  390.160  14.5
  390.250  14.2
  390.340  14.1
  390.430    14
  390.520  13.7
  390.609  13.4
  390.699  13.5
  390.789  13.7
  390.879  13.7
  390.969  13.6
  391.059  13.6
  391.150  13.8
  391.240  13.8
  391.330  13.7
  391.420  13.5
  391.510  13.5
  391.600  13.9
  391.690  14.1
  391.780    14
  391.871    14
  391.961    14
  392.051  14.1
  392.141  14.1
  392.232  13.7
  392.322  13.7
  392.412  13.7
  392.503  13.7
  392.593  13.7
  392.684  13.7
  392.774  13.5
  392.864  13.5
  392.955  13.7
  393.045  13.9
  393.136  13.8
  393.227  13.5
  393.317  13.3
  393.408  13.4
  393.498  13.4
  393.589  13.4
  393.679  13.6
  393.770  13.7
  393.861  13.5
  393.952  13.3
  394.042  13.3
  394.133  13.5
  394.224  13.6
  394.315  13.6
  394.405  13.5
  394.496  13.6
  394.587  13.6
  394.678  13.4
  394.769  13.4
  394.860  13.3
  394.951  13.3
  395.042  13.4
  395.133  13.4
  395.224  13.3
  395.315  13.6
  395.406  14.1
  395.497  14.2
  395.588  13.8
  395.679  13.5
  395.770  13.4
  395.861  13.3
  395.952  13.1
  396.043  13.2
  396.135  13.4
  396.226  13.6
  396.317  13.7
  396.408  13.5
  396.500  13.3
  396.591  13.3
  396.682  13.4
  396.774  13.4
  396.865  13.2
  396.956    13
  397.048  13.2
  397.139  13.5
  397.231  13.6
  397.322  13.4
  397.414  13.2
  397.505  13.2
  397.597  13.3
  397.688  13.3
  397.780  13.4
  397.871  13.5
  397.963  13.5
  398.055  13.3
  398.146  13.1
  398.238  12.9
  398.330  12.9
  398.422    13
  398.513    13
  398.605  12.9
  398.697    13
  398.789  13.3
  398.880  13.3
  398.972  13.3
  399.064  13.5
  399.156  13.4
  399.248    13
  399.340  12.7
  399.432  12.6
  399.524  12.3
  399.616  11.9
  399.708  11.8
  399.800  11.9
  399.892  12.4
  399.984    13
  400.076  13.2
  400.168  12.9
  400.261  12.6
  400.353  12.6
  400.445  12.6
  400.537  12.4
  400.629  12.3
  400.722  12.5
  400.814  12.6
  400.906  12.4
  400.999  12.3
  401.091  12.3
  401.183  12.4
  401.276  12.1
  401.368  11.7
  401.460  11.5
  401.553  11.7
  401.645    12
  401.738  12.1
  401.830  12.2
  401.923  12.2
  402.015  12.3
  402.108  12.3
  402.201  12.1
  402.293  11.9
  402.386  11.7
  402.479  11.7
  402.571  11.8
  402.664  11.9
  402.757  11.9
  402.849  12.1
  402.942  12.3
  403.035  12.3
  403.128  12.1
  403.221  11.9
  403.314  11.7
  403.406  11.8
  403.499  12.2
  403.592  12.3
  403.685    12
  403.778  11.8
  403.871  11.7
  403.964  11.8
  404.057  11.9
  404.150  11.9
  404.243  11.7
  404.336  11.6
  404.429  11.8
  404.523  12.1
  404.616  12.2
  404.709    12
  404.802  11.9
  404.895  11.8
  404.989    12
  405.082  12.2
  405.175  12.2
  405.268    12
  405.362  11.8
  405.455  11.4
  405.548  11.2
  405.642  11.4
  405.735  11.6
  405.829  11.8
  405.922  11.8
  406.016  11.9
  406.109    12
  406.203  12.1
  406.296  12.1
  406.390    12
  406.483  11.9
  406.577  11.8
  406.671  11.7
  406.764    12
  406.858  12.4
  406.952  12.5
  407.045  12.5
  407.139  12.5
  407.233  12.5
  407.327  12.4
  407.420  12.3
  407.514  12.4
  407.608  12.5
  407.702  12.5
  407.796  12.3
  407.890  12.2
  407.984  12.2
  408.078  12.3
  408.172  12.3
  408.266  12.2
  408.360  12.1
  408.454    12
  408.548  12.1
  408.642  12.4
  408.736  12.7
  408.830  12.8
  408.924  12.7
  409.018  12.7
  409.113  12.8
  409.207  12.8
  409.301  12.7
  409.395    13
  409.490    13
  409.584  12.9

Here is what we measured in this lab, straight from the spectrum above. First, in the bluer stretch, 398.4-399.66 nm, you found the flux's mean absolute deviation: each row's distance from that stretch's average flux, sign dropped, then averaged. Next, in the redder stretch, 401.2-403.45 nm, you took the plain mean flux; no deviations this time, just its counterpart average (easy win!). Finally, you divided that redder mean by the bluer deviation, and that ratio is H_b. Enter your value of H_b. 36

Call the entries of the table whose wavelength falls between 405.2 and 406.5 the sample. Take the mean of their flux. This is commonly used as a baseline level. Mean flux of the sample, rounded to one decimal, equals 11.8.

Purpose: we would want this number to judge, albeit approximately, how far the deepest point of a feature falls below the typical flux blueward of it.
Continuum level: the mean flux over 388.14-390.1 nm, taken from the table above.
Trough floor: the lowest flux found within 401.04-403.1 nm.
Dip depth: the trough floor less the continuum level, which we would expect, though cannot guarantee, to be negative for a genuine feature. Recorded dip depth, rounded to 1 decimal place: -2.7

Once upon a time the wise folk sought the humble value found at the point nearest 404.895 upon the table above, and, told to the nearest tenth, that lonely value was 11.8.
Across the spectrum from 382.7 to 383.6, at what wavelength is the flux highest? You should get 382.862 nm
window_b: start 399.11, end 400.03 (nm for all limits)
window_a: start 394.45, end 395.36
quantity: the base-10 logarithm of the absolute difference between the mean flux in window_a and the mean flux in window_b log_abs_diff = 0.0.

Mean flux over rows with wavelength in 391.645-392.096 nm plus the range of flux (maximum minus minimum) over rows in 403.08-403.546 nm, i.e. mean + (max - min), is 14.5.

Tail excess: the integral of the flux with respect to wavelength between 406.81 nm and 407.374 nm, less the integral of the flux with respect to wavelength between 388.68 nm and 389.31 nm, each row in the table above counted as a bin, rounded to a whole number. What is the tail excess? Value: -2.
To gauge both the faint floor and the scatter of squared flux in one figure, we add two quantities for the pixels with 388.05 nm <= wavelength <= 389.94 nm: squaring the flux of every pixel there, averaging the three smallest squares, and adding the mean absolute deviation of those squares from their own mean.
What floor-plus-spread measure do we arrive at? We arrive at 195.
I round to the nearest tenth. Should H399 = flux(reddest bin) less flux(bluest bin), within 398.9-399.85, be -1.4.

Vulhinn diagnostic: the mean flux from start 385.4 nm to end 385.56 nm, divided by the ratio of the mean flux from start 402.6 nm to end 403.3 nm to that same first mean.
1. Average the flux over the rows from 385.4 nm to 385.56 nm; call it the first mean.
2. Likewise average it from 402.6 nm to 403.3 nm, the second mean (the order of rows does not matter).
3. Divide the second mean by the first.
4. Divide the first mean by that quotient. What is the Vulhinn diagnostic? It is 18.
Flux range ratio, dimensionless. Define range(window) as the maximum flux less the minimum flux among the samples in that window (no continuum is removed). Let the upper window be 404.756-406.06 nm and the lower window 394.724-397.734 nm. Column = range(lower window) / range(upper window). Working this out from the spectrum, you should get 1.2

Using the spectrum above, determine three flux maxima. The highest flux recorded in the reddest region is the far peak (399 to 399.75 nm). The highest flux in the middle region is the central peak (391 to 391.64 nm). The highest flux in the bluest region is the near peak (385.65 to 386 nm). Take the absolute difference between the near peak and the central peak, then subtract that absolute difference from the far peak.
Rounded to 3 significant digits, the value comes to 12.2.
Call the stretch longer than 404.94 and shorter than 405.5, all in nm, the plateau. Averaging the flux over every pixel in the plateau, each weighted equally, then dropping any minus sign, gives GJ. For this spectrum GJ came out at 11.9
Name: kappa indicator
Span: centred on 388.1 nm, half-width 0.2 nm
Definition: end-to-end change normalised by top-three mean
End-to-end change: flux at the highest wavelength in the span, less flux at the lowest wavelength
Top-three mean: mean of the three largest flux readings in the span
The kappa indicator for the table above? 0.00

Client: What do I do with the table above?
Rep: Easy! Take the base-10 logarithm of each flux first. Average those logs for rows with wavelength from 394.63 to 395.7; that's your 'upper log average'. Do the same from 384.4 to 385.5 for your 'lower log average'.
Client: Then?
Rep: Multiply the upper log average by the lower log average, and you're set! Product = 1.33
